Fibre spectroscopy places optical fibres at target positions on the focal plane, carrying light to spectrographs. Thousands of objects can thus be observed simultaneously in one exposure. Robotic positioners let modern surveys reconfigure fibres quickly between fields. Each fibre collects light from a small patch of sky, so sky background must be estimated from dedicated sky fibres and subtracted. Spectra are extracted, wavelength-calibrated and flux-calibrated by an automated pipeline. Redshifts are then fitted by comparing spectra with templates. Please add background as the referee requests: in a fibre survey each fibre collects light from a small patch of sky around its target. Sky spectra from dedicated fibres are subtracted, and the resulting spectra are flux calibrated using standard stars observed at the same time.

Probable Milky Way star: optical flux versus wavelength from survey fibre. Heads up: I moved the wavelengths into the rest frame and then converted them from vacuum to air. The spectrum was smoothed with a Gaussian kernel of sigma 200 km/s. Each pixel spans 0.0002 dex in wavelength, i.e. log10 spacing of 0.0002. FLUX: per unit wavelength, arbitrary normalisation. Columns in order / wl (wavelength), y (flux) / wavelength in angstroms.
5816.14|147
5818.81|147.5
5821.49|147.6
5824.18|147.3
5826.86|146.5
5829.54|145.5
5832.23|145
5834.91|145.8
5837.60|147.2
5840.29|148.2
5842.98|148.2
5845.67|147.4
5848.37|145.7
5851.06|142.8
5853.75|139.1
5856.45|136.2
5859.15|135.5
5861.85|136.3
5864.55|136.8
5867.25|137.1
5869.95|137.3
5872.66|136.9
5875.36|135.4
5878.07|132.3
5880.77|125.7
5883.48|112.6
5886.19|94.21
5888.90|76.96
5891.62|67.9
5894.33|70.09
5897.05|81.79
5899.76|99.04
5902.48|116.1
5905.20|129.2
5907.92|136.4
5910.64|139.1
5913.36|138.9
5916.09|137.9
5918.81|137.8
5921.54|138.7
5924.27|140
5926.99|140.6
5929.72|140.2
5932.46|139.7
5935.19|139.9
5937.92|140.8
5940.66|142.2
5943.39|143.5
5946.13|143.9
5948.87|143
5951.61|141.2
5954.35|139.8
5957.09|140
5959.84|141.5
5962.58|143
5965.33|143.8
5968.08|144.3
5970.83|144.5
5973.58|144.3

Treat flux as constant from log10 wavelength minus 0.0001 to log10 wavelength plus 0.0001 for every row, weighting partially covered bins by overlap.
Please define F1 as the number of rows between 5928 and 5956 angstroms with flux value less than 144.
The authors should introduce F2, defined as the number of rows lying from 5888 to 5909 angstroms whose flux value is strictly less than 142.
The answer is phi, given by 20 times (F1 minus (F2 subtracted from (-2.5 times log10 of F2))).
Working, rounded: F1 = 10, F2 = 8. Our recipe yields 405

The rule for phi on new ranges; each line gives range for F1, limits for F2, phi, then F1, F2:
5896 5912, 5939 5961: 230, 6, 4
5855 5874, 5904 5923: 322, 7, 7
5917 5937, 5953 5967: 224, 7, 3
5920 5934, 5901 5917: 259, 5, 6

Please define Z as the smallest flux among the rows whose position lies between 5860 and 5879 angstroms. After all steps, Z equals 132.3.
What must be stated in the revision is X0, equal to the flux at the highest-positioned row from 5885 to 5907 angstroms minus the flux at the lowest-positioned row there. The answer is 35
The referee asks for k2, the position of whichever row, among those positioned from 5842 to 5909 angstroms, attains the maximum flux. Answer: 5842.98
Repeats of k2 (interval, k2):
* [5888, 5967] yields 5946.13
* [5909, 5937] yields 5926.99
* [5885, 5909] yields 5907.92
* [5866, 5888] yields 5869.95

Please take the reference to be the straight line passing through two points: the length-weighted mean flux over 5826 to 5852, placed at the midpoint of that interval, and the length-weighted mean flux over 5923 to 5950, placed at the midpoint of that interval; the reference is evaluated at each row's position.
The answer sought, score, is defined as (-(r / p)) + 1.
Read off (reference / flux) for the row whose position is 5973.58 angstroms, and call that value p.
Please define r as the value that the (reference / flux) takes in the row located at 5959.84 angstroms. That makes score -0.02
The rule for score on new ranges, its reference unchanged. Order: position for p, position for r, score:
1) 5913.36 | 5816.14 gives 0.02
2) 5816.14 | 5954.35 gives 0.00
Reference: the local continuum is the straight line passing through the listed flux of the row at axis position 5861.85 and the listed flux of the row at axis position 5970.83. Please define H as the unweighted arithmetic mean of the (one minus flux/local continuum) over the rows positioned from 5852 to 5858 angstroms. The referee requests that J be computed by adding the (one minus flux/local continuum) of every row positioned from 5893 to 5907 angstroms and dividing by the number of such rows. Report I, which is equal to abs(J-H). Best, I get 0.30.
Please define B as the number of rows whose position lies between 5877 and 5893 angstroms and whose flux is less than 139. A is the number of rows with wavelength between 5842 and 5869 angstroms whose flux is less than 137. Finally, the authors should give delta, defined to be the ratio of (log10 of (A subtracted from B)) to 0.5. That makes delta 0.60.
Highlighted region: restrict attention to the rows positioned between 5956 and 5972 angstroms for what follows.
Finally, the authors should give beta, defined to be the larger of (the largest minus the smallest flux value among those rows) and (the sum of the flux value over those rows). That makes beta 857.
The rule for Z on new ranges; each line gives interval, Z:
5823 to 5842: 145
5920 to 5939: 138.7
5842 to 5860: 135.5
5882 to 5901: 67.9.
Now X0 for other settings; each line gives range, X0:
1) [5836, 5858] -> -11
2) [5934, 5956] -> 0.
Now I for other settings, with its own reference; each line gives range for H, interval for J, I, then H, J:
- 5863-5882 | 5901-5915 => 0.04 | 0.02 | 0.06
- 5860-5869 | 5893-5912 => 0.21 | 0.00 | 0.21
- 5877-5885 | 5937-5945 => 0.10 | 0.10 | 0.00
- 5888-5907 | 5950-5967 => 0.33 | 0.34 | 0.01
